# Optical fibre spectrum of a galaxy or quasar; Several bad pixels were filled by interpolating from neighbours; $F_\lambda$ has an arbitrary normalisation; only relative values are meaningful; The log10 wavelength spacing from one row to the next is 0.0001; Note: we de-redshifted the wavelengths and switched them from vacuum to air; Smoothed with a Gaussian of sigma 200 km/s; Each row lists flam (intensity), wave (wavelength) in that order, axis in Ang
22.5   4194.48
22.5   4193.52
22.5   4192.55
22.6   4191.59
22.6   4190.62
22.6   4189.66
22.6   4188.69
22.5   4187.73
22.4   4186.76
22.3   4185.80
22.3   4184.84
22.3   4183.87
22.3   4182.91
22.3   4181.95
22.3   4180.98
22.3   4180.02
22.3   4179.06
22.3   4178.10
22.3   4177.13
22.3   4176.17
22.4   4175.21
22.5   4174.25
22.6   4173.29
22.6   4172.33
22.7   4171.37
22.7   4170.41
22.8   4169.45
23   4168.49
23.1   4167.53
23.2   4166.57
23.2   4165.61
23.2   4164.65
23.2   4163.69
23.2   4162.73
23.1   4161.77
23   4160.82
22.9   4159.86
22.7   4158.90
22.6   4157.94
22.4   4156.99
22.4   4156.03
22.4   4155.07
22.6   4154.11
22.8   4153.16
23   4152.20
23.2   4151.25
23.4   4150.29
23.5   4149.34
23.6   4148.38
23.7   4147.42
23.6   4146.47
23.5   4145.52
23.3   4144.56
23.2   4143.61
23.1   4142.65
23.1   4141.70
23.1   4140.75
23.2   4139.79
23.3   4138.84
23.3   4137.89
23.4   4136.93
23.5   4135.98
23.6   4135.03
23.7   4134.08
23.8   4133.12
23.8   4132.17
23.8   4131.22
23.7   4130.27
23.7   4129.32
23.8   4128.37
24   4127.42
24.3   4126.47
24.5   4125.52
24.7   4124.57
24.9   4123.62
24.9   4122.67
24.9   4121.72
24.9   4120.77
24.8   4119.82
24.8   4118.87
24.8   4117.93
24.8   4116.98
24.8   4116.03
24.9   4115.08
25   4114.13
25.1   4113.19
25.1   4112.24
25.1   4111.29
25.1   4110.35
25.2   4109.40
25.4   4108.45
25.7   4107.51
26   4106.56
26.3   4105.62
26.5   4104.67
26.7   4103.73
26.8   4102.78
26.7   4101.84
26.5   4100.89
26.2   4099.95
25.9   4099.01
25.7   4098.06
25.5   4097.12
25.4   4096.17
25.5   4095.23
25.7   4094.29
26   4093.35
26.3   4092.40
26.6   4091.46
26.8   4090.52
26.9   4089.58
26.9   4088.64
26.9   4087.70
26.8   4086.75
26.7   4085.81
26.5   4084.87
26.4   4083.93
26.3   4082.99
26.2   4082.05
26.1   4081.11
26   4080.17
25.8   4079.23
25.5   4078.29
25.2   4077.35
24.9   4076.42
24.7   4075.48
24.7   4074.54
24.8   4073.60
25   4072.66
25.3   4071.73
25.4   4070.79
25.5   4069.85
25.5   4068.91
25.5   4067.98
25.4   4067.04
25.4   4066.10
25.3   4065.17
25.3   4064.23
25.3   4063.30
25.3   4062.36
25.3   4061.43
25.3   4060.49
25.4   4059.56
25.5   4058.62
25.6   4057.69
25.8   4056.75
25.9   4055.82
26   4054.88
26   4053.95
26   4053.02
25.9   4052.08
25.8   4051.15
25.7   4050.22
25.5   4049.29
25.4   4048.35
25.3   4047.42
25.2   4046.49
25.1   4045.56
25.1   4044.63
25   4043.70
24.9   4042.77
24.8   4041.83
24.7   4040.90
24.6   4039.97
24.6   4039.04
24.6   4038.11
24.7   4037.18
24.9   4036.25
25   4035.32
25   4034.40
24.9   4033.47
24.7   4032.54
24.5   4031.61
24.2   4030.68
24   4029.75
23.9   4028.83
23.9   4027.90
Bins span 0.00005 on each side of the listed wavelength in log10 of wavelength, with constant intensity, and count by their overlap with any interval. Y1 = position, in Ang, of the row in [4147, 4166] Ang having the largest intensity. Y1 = 4147.42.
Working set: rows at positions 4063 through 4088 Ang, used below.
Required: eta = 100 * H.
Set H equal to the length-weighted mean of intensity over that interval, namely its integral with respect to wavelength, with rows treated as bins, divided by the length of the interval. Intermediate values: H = 25.6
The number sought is 2564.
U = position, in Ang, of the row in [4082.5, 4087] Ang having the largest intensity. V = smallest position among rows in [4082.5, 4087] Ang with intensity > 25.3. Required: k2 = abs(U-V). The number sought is 3.8 Ang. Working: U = 4086.75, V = 4082.99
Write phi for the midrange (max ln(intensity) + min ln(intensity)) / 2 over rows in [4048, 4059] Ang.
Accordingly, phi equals 3.25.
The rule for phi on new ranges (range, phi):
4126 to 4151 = 3.17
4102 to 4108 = 3.27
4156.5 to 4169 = 3.13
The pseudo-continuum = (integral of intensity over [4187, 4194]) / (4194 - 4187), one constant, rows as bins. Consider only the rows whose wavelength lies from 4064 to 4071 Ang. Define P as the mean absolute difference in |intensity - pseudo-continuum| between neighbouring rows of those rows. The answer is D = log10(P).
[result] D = -1.37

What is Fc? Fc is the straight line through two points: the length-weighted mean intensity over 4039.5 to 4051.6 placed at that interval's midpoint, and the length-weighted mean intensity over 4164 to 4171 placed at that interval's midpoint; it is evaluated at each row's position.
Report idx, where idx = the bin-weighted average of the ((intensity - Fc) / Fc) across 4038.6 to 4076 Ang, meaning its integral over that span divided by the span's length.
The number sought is 0.015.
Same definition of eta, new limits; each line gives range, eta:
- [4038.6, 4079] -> 2531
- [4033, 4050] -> 2497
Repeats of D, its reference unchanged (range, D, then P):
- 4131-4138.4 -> -1.15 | 0.07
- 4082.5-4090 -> -1.07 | 0.09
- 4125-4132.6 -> -0.89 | 0.13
